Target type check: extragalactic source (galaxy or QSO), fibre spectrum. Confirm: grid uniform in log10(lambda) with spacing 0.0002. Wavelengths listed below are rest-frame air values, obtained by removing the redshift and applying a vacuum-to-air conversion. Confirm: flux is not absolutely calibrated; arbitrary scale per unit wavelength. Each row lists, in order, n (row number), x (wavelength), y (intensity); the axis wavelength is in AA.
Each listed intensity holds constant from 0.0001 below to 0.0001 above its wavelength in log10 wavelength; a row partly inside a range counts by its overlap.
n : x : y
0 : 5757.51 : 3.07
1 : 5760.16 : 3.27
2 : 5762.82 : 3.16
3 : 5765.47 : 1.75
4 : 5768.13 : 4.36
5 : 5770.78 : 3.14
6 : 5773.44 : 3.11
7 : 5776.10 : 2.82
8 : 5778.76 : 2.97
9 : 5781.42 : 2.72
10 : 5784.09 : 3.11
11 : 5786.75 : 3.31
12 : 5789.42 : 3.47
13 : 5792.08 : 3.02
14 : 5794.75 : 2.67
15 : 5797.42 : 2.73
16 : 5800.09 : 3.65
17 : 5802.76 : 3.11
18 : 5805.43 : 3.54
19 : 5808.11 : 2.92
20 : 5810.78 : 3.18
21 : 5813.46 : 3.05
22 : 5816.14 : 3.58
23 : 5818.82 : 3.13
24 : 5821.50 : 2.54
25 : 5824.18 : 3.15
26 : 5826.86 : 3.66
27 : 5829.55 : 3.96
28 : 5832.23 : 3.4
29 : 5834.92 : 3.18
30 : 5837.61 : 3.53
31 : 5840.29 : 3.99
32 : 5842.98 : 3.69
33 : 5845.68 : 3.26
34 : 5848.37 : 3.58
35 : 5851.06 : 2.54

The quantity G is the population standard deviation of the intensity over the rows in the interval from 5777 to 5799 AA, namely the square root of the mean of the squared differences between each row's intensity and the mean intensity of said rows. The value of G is 0.272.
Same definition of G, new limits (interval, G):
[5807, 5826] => 0.289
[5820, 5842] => 0.446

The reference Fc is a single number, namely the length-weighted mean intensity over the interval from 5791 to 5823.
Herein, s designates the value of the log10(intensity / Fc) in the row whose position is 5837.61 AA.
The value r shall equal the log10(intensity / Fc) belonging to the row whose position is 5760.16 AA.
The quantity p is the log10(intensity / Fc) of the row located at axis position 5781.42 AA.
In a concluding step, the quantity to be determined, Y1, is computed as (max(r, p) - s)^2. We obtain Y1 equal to 0.0011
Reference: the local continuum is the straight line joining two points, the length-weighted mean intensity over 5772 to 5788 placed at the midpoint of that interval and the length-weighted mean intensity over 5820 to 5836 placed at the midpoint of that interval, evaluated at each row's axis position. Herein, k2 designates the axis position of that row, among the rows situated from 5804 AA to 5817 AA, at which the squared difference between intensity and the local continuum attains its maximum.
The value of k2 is 5805.43 AA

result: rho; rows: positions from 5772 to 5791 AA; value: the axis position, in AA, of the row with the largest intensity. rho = 5789.42 AA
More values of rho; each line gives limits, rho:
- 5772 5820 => 5800.09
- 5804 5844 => 5840.29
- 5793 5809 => 5800.09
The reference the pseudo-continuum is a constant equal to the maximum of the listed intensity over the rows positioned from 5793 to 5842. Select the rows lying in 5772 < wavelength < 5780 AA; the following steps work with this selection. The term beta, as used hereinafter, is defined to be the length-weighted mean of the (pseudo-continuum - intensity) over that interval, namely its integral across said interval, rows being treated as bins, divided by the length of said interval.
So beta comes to 1.02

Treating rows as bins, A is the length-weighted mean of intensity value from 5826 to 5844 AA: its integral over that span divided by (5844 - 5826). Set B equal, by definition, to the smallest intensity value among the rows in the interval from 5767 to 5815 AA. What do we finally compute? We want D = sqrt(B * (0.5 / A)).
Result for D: 0.607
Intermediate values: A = 3.63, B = 2.67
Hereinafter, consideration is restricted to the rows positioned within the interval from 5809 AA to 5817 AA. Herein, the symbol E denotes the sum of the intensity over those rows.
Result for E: 10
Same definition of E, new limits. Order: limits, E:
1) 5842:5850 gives 11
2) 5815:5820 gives 7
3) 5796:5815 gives 22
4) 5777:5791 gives 16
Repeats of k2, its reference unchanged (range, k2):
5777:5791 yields 5789.42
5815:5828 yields 5821.50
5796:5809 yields 5800.09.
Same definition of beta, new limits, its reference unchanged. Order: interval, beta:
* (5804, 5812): 0.78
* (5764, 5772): 0.91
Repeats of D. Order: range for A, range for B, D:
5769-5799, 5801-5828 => 0.647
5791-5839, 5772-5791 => 0.649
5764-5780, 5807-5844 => 0.648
